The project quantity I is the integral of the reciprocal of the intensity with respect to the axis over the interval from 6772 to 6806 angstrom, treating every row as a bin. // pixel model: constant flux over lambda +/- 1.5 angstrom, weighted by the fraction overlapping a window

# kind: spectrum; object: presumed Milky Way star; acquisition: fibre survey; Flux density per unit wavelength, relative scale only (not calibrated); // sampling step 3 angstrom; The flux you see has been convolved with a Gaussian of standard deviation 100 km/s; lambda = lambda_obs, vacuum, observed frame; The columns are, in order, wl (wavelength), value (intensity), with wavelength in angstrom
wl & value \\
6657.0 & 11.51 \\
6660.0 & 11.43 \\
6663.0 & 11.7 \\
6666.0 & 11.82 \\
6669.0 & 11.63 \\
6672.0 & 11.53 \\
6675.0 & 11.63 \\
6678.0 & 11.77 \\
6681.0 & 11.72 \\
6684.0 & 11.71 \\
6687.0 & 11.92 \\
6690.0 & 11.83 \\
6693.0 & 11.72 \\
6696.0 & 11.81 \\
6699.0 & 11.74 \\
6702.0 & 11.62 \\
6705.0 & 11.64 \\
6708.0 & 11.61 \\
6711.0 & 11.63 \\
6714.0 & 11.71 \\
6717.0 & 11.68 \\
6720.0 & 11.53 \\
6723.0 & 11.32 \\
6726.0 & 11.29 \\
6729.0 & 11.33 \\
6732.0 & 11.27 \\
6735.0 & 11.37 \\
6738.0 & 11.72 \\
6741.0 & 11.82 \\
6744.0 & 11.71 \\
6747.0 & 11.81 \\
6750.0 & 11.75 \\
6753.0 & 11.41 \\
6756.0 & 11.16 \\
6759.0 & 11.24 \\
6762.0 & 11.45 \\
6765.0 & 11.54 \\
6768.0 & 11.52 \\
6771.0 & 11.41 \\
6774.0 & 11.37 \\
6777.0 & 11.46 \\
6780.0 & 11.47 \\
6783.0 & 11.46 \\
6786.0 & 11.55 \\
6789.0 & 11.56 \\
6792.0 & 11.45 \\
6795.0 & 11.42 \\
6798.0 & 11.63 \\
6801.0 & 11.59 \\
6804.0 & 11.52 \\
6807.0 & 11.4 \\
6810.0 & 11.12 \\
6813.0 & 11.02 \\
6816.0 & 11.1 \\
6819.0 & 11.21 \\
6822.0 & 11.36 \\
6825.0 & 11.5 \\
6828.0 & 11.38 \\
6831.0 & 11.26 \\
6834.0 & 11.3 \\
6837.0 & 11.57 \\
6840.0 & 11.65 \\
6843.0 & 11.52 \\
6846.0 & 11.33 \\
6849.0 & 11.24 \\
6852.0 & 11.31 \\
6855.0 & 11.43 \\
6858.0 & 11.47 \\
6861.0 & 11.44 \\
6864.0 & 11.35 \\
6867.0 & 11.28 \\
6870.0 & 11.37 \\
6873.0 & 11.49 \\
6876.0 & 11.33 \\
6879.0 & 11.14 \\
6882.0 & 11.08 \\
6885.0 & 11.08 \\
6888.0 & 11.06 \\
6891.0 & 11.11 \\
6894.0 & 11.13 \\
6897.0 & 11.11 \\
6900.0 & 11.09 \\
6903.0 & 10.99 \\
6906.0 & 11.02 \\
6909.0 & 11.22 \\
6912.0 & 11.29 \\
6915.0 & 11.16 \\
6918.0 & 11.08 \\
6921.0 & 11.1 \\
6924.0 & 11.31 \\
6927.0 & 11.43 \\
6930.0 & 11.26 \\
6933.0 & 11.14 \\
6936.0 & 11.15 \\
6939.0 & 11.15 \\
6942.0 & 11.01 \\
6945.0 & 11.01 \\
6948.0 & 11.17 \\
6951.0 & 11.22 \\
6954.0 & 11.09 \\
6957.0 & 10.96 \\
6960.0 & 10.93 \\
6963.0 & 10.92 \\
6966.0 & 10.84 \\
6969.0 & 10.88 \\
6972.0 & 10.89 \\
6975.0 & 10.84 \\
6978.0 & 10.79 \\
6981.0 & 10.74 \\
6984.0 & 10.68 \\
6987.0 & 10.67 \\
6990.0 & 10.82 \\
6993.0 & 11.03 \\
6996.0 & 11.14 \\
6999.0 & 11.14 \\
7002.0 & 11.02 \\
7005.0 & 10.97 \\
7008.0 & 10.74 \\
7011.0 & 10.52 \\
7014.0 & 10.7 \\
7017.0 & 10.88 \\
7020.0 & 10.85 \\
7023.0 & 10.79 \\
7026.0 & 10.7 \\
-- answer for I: 2.96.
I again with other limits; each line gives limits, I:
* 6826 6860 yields 2.98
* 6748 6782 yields 2.97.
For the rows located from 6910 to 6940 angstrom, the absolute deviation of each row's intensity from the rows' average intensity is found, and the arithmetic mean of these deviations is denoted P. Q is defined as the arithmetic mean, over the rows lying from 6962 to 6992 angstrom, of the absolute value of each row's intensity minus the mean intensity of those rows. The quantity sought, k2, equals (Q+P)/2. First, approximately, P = 0.092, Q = 0.070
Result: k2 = 0.081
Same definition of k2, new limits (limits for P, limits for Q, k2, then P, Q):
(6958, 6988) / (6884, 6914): 0.070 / 0.078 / 0.062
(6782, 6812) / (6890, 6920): 0.082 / 0.100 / 0.064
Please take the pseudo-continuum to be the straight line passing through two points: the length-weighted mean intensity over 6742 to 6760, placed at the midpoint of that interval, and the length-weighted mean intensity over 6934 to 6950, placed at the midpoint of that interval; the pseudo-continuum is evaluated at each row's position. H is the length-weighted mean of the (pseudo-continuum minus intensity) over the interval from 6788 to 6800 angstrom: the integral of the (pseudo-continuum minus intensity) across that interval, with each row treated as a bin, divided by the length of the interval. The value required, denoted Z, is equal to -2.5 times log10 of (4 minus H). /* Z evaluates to -1.53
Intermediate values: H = -0.08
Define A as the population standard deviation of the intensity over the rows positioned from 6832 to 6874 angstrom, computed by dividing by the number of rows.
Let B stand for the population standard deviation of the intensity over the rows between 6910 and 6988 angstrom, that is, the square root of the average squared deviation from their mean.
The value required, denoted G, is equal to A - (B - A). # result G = 0.033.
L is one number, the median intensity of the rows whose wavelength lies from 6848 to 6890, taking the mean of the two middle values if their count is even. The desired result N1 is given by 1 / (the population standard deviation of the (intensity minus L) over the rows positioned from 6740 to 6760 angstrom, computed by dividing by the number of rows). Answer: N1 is 3.8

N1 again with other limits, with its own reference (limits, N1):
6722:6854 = 5.4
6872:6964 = 7.6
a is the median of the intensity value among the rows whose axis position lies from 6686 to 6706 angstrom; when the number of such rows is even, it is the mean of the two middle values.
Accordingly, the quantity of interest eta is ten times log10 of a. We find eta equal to 10.7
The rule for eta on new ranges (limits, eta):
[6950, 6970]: 10.4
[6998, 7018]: 10.4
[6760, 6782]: 10.6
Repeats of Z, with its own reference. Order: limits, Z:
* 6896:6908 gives -1.47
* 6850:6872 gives -1.53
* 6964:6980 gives -1.45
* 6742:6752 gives -1.56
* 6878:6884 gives -1.47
